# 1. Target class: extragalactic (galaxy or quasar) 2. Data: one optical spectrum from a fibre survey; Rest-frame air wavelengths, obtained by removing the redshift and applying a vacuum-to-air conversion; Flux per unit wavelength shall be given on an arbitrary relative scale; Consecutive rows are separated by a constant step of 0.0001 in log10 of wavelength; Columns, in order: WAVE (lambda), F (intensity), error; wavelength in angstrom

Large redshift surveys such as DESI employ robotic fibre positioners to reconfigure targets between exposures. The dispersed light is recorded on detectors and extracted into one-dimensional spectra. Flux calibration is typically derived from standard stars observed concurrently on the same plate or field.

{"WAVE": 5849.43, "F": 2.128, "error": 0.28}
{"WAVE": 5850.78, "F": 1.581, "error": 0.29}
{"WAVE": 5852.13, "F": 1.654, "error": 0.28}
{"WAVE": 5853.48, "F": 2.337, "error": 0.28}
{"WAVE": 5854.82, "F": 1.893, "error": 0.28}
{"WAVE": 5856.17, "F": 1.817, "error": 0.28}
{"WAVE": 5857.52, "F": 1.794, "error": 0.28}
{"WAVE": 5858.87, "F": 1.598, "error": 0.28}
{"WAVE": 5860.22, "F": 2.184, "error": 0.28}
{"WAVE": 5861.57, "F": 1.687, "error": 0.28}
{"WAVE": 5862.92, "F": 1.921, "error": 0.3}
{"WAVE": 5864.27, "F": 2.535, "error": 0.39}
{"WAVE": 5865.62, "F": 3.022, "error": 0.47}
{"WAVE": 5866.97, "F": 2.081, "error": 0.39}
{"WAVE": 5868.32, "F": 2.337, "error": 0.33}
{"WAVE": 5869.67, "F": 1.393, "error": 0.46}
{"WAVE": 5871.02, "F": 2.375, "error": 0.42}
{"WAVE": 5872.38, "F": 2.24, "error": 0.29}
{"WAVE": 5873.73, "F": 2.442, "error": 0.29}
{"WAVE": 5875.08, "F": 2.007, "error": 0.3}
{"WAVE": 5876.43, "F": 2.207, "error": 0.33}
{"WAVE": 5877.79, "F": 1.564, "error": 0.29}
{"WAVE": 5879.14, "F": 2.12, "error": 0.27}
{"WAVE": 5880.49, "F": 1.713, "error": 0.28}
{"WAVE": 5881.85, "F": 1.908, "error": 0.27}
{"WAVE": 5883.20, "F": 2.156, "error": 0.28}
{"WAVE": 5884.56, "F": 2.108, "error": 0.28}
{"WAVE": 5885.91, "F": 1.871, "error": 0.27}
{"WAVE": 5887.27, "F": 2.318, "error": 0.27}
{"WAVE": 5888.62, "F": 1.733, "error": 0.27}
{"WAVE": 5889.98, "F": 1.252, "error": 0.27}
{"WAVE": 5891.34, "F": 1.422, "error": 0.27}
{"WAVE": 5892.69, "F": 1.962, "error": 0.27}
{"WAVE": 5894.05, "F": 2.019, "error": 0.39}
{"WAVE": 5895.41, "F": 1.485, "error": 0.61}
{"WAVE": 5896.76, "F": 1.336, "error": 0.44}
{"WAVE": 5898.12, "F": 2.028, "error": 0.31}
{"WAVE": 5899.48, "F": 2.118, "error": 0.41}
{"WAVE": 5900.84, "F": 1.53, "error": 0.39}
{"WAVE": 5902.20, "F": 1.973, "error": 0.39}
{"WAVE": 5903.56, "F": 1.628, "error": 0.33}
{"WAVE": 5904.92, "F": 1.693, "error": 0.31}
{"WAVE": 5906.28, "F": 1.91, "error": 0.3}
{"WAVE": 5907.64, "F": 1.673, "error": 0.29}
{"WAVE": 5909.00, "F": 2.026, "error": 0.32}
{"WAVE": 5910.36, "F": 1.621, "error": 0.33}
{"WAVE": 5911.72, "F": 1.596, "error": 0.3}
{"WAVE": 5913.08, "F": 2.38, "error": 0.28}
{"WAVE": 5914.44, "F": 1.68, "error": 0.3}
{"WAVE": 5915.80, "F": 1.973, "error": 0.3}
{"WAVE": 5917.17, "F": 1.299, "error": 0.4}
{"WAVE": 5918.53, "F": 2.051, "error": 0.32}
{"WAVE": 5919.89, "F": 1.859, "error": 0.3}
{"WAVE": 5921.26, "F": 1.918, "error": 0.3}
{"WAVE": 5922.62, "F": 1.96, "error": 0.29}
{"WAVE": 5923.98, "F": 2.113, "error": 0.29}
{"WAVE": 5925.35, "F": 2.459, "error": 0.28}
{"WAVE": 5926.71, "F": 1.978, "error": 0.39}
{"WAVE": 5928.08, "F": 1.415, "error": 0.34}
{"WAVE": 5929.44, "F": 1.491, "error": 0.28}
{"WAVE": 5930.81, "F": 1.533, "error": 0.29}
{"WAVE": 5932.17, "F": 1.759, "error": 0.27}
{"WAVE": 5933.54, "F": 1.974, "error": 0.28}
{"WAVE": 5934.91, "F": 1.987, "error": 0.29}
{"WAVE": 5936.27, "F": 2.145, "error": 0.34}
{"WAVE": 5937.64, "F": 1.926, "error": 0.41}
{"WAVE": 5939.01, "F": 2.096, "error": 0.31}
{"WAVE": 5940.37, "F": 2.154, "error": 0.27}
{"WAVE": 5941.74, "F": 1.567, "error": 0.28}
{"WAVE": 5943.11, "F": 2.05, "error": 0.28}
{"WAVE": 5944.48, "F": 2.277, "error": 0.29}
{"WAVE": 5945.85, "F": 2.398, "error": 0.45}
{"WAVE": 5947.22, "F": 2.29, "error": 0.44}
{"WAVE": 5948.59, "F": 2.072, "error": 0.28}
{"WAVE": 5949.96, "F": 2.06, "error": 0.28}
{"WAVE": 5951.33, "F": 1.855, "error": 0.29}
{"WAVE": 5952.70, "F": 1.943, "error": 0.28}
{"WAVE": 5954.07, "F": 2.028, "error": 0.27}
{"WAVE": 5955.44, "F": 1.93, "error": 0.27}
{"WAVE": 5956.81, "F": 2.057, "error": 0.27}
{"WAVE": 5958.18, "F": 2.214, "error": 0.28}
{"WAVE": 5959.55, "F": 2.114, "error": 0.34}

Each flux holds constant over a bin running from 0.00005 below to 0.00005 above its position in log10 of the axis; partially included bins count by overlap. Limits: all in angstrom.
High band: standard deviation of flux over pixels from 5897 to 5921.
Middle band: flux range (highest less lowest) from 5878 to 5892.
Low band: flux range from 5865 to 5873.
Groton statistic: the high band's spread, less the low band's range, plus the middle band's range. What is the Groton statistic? -0.30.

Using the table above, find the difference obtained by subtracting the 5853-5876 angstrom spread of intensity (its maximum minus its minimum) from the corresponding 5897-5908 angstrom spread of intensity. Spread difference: -1.0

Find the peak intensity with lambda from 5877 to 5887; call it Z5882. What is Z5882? 2.156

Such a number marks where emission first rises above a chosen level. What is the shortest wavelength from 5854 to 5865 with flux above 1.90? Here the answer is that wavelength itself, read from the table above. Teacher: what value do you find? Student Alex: 5860.22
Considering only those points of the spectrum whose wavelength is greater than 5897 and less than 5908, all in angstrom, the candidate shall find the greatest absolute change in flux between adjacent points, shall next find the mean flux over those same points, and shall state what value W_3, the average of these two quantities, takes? 1.20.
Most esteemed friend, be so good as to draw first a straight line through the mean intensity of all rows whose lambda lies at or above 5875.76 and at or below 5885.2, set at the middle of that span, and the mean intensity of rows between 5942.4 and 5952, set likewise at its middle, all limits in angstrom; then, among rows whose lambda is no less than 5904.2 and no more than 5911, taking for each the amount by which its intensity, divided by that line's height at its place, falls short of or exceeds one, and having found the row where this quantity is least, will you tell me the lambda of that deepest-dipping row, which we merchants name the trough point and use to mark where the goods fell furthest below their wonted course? 5910.36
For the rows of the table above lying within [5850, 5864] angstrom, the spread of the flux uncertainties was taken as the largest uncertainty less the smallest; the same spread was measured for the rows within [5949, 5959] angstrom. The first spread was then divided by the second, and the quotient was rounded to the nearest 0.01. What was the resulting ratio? 1.00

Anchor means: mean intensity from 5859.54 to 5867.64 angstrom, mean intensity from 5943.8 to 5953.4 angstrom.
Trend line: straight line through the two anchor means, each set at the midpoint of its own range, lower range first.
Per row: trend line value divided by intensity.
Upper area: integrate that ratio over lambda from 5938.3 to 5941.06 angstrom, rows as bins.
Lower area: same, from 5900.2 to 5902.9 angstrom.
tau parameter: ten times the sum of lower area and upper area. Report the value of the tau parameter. 62.1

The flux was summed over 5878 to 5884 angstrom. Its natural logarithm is 2.07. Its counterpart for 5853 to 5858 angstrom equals 2.06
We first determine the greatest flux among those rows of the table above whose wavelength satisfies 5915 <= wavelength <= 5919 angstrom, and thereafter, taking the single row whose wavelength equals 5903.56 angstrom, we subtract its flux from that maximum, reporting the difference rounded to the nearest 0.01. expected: 0.42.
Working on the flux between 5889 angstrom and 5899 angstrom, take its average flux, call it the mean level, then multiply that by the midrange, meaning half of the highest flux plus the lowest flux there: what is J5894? 2.7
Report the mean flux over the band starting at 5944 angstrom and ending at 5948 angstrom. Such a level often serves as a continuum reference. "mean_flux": 2.32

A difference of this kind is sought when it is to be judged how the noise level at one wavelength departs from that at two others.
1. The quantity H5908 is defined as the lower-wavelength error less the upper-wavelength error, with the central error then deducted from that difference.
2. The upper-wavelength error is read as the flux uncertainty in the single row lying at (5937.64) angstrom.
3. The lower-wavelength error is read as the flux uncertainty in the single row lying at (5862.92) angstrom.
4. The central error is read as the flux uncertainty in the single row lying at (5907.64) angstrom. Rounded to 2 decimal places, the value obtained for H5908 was -0.40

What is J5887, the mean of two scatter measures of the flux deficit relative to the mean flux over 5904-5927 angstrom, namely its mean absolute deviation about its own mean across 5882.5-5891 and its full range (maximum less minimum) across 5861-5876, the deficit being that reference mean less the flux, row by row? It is 1.0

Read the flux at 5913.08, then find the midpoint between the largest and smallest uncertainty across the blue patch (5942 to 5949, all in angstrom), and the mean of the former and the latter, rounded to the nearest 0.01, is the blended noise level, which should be 1.37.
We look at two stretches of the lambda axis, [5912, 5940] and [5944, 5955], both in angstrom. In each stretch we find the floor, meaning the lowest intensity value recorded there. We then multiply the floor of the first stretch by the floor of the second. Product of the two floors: 2.4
